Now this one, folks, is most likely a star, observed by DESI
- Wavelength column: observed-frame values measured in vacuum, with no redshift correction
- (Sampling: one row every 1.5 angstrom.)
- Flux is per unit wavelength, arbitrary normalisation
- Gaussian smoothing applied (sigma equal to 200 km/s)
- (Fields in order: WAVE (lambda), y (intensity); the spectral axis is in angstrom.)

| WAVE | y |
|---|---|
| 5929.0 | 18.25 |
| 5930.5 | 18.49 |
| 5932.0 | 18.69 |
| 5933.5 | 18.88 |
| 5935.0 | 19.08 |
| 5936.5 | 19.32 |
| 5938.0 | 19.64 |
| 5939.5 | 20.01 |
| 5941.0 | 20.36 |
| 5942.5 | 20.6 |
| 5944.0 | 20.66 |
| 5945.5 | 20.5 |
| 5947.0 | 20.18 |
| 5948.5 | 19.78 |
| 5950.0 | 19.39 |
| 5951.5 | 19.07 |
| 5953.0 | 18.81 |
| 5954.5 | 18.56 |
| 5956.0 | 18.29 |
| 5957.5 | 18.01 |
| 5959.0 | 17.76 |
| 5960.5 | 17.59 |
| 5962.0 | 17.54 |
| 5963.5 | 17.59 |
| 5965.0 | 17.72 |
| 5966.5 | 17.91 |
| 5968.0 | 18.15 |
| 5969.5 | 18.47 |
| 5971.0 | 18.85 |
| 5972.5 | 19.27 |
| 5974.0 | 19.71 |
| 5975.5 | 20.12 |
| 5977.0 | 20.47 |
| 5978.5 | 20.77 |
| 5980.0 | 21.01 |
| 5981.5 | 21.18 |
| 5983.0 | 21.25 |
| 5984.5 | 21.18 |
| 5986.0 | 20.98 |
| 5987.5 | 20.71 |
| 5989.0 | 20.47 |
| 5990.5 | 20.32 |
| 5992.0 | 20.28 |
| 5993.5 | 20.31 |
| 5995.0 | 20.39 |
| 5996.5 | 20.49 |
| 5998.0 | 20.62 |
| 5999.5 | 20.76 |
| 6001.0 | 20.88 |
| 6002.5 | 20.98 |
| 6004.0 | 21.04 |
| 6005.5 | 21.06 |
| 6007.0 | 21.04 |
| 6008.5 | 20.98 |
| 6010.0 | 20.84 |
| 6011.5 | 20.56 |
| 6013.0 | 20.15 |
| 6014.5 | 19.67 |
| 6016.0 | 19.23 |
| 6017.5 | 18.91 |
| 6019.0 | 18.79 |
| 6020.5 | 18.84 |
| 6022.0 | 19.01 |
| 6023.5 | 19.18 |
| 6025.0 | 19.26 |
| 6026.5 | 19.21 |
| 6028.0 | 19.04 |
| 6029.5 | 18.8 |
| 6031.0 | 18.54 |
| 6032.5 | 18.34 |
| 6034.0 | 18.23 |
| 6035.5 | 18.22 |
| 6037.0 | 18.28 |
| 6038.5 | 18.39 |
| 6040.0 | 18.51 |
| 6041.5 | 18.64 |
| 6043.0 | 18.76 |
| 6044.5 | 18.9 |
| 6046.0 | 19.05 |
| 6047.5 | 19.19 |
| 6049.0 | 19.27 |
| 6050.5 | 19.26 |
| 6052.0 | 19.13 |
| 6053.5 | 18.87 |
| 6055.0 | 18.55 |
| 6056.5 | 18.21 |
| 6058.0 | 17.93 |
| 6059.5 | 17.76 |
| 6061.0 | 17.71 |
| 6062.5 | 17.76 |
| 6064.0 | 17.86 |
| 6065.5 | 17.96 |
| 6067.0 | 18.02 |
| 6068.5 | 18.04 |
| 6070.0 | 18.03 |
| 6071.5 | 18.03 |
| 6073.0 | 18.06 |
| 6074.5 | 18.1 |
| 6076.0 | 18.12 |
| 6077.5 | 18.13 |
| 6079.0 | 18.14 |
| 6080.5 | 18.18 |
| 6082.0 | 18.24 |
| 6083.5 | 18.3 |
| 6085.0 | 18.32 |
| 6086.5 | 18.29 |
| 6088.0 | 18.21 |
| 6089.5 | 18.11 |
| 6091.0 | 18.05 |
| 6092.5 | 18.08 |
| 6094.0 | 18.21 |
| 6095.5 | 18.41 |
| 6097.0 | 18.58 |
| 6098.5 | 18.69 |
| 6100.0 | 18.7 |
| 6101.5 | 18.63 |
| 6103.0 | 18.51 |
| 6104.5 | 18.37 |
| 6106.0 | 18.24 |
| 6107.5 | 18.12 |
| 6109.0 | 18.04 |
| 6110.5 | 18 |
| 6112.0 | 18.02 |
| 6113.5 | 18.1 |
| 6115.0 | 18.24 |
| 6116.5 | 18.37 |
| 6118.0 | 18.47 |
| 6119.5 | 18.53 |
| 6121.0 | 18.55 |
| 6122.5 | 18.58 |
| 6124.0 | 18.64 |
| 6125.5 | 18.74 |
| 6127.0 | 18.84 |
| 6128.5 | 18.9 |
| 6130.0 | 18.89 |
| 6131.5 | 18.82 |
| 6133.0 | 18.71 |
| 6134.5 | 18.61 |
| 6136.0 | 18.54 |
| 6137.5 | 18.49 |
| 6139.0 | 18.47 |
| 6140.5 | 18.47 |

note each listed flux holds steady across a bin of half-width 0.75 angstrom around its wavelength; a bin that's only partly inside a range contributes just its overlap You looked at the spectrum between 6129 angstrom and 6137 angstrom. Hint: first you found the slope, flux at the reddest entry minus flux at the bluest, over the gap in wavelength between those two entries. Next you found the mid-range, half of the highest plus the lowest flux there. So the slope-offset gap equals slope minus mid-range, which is -18.8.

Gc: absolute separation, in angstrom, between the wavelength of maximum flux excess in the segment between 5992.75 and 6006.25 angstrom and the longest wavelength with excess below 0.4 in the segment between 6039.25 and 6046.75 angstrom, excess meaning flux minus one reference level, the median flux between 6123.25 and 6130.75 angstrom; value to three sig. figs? 40.5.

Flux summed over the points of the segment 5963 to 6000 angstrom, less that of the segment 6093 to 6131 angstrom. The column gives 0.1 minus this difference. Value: -38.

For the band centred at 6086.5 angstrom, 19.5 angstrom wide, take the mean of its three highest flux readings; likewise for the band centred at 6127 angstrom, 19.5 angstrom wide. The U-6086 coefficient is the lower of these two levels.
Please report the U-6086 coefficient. 18.3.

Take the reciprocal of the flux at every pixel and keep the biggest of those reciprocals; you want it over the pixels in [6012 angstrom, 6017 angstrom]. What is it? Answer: 0.0520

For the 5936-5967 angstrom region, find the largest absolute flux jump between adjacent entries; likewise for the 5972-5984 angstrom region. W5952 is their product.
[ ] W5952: 0.18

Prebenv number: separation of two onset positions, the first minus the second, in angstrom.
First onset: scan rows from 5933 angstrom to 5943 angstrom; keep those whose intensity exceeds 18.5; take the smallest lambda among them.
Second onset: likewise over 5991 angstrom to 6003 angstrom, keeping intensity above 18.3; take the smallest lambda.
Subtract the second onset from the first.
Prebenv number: -58.5 angstrom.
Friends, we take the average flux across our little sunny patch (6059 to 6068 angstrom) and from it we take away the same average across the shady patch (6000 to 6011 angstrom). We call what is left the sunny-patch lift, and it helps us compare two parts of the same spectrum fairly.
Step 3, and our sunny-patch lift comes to -3.1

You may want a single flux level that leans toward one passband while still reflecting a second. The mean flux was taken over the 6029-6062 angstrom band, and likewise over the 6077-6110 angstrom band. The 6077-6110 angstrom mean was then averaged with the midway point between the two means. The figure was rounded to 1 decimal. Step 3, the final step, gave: 18.4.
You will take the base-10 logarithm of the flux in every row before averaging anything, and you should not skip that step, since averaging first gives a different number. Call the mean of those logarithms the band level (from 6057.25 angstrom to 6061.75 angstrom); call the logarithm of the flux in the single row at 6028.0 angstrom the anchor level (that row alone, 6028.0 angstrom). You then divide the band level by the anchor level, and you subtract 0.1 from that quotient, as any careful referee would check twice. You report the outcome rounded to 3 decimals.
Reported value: 0.877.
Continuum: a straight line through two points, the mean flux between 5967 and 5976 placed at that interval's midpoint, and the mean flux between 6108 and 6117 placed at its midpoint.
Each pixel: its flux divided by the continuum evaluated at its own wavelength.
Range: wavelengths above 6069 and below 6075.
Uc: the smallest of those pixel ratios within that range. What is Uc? 0.98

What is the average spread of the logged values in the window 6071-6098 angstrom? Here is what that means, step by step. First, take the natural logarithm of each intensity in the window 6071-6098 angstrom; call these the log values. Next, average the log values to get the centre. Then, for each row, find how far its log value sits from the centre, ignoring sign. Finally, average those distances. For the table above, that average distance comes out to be 0.006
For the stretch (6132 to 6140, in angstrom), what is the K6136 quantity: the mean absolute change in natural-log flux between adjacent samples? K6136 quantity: 0.003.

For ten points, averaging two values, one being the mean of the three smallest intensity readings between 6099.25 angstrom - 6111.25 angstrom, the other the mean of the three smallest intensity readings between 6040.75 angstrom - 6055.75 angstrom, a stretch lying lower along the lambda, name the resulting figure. 18.35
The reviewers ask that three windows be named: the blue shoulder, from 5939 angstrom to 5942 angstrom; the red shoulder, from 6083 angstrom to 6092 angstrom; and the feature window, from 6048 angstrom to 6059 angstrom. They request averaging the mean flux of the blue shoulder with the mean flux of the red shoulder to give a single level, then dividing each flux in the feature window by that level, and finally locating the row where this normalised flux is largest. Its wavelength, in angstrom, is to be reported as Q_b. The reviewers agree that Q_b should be 6049.0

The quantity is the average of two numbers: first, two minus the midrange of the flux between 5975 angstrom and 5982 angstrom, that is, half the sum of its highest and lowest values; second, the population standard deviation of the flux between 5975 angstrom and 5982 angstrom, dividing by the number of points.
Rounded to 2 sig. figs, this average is -9.1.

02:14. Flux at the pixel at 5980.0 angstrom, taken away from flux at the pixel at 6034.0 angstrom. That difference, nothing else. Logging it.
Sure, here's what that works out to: -2.8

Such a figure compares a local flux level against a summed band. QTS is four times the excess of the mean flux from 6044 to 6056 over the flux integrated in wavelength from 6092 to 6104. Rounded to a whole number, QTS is -811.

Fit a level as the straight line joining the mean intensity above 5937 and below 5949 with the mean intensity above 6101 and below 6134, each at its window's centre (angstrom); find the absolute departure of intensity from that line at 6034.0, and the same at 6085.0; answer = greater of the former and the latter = 1.07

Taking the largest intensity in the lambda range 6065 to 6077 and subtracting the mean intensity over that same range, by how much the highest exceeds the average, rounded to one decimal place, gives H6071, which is 0.1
